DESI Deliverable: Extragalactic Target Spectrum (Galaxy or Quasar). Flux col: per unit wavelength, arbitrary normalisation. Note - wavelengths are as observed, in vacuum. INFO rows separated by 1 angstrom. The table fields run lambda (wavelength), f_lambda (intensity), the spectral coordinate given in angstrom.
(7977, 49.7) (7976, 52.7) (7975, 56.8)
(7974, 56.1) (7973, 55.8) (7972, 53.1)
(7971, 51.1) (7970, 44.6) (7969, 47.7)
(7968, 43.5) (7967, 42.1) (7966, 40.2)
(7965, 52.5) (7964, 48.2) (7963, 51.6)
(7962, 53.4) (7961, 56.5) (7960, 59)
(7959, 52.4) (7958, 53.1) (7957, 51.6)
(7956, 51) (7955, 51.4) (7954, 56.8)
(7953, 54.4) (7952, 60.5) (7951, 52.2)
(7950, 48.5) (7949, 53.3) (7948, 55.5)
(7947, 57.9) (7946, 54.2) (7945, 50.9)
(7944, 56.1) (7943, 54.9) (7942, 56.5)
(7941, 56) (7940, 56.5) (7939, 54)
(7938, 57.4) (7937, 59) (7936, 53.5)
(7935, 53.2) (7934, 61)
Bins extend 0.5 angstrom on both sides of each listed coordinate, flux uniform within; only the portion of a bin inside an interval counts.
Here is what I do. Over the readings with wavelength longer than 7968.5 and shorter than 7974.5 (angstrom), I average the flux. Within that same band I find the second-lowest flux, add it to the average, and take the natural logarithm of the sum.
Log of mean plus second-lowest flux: 4.60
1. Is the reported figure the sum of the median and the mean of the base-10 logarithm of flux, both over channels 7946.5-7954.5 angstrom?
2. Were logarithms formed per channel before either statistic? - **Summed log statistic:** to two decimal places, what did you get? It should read 3.48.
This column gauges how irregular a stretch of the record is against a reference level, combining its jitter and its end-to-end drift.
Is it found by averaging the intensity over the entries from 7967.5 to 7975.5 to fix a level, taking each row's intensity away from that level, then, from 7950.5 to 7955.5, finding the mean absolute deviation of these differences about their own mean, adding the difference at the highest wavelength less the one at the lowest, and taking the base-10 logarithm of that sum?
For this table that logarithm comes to 0.56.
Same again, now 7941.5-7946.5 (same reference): 0.59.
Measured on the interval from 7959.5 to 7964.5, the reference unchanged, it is 1.15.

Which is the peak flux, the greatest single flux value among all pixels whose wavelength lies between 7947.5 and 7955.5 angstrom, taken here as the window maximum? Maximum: 60.5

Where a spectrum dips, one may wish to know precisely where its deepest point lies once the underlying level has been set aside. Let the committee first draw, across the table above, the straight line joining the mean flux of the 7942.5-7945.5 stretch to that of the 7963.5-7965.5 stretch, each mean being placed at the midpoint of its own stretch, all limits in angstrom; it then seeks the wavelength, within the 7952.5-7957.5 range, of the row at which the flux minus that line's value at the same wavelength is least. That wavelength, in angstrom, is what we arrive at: 7956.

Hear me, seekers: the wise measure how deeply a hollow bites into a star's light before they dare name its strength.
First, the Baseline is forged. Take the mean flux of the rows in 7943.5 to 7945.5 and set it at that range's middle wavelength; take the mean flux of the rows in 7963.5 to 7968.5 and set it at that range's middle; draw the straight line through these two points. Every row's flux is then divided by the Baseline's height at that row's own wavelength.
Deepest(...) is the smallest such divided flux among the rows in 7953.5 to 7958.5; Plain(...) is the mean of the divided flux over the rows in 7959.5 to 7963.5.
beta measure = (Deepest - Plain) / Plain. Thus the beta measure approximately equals -0.114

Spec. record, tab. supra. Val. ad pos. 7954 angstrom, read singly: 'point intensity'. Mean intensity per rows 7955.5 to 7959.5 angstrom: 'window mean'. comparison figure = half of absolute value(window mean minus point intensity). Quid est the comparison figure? 2.4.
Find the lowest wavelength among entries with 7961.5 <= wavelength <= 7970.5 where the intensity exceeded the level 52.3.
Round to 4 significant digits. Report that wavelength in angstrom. 7962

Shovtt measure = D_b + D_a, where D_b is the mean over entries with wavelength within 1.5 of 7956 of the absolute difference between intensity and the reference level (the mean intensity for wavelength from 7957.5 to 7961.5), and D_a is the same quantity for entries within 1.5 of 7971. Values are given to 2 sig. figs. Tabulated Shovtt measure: 9.6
